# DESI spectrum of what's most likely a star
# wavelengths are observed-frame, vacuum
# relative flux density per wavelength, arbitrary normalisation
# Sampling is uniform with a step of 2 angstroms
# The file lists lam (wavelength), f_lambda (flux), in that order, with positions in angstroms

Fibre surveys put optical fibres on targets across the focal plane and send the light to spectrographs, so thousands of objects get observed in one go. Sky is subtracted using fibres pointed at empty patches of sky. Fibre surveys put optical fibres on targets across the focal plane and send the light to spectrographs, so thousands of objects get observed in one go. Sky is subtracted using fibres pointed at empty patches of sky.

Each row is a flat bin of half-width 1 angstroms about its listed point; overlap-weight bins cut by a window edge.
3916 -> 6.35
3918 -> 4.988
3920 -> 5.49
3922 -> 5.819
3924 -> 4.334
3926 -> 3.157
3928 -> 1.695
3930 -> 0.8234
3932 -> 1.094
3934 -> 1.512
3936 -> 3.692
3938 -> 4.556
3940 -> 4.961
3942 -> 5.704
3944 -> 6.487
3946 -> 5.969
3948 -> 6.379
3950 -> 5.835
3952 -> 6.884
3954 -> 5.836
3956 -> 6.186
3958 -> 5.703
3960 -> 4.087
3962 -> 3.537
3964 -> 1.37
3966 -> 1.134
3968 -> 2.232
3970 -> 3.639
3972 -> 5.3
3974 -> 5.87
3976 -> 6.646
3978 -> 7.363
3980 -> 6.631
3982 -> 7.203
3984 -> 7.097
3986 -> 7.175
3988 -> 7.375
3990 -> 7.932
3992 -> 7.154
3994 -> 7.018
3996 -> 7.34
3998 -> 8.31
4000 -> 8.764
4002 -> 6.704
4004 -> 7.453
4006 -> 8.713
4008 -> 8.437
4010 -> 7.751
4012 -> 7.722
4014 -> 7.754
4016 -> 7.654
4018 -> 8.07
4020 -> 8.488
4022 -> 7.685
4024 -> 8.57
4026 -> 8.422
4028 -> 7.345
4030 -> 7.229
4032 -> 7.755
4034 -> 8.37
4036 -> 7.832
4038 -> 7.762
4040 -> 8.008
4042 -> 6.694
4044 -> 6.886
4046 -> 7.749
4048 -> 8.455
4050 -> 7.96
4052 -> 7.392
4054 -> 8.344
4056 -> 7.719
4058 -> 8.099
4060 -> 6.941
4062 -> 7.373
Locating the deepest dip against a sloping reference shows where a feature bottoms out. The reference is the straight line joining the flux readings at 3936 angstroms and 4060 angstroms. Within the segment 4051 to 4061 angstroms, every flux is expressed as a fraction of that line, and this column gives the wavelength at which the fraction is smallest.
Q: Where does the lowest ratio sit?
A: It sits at 4060 angstroms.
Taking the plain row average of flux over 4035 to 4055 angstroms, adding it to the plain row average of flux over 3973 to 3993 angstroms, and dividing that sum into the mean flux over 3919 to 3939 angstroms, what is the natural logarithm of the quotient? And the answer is -1.52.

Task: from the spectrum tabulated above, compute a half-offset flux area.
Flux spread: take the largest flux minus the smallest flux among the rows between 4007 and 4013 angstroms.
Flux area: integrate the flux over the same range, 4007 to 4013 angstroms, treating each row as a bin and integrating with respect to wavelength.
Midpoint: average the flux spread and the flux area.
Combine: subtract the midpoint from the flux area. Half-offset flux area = 24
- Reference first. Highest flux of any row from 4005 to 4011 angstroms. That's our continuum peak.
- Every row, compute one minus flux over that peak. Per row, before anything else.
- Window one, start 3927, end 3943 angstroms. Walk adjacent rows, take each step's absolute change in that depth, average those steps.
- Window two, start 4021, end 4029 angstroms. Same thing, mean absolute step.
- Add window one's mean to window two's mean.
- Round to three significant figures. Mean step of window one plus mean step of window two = 0.175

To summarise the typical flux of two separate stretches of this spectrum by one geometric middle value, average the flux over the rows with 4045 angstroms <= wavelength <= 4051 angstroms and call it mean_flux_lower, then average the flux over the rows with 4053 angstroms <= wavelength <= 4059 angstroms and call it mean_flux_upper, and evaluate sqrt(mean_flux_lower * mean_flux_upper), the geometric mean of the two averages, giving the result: 8.1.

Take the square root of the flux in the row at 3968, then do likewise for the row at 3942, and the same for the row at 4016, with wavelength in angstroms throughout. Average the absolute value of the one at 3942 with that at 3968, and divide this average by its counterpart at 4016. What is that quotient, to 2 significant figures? 0.70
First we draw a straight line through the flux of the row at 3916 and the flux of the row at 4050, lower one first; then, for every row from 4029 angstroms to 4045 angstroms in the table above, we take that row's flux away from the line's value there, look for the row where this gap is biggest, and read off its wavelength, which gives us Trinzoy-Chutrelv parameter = 4042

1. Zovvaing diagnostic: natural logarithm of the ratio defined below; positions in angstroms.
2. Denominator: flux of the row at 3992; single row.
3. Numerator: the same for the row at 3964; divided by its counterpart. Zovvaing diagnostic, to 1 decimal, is -1.7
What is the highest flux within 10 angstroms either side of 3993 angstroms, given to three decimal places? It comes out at 8.764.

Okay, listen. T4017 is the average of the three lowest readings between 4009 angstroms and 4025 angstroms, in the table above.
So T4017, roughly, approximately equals 7.7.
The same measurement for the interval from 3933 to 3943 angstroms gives 3.3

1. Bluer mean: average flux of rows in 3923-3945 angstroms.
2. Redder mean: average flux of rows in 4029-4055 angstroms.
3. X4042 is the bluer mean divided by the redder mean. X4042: 0.45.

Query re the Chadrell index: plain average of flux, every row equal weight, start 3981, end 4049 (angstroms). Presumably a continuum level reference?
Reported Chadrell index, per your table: 7.7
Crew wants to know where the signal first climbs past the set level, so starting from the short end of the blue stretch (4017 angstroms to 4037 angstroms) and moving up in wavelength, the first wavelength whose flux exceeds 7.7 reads 4018 angstroms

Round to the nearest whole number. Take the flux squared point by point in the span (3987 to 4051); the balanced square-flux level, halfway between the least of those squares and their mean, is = 53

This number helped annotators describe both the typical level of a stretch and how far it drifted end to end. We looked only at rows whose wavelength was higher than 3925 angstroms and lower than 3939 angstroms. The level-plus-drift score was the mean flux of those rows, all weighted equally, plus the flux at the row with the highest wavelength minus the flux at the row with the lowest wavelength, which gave 3.8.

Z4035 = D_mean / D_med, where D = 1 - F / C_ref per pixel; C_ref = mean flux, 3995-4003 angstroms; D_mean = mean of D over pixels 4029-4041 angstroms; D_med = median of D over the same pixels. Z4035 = 2.7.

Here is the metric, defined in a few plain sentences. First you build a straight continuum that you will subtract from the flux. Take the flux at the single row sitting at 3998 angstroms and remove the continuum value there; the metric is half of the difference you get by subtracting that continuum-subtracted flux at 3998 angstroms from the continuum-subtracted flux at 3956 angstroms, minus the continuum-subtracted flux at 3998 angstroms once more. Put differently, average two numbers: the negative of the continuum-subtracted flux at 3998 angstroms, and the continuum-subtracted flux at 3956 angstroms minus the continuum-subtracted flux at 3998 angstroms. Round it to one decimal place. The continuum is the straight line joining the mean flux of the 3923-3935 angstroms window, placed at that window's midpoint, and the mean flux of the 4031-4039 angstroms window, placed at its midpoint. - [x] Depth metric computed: -1.1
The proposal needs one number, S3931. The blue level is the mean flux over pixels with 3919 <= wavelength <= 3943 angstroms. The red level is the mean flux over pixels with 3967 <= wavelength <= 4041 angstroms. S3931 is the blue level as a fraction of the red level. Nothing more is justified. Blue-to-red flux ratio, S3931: 0.49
